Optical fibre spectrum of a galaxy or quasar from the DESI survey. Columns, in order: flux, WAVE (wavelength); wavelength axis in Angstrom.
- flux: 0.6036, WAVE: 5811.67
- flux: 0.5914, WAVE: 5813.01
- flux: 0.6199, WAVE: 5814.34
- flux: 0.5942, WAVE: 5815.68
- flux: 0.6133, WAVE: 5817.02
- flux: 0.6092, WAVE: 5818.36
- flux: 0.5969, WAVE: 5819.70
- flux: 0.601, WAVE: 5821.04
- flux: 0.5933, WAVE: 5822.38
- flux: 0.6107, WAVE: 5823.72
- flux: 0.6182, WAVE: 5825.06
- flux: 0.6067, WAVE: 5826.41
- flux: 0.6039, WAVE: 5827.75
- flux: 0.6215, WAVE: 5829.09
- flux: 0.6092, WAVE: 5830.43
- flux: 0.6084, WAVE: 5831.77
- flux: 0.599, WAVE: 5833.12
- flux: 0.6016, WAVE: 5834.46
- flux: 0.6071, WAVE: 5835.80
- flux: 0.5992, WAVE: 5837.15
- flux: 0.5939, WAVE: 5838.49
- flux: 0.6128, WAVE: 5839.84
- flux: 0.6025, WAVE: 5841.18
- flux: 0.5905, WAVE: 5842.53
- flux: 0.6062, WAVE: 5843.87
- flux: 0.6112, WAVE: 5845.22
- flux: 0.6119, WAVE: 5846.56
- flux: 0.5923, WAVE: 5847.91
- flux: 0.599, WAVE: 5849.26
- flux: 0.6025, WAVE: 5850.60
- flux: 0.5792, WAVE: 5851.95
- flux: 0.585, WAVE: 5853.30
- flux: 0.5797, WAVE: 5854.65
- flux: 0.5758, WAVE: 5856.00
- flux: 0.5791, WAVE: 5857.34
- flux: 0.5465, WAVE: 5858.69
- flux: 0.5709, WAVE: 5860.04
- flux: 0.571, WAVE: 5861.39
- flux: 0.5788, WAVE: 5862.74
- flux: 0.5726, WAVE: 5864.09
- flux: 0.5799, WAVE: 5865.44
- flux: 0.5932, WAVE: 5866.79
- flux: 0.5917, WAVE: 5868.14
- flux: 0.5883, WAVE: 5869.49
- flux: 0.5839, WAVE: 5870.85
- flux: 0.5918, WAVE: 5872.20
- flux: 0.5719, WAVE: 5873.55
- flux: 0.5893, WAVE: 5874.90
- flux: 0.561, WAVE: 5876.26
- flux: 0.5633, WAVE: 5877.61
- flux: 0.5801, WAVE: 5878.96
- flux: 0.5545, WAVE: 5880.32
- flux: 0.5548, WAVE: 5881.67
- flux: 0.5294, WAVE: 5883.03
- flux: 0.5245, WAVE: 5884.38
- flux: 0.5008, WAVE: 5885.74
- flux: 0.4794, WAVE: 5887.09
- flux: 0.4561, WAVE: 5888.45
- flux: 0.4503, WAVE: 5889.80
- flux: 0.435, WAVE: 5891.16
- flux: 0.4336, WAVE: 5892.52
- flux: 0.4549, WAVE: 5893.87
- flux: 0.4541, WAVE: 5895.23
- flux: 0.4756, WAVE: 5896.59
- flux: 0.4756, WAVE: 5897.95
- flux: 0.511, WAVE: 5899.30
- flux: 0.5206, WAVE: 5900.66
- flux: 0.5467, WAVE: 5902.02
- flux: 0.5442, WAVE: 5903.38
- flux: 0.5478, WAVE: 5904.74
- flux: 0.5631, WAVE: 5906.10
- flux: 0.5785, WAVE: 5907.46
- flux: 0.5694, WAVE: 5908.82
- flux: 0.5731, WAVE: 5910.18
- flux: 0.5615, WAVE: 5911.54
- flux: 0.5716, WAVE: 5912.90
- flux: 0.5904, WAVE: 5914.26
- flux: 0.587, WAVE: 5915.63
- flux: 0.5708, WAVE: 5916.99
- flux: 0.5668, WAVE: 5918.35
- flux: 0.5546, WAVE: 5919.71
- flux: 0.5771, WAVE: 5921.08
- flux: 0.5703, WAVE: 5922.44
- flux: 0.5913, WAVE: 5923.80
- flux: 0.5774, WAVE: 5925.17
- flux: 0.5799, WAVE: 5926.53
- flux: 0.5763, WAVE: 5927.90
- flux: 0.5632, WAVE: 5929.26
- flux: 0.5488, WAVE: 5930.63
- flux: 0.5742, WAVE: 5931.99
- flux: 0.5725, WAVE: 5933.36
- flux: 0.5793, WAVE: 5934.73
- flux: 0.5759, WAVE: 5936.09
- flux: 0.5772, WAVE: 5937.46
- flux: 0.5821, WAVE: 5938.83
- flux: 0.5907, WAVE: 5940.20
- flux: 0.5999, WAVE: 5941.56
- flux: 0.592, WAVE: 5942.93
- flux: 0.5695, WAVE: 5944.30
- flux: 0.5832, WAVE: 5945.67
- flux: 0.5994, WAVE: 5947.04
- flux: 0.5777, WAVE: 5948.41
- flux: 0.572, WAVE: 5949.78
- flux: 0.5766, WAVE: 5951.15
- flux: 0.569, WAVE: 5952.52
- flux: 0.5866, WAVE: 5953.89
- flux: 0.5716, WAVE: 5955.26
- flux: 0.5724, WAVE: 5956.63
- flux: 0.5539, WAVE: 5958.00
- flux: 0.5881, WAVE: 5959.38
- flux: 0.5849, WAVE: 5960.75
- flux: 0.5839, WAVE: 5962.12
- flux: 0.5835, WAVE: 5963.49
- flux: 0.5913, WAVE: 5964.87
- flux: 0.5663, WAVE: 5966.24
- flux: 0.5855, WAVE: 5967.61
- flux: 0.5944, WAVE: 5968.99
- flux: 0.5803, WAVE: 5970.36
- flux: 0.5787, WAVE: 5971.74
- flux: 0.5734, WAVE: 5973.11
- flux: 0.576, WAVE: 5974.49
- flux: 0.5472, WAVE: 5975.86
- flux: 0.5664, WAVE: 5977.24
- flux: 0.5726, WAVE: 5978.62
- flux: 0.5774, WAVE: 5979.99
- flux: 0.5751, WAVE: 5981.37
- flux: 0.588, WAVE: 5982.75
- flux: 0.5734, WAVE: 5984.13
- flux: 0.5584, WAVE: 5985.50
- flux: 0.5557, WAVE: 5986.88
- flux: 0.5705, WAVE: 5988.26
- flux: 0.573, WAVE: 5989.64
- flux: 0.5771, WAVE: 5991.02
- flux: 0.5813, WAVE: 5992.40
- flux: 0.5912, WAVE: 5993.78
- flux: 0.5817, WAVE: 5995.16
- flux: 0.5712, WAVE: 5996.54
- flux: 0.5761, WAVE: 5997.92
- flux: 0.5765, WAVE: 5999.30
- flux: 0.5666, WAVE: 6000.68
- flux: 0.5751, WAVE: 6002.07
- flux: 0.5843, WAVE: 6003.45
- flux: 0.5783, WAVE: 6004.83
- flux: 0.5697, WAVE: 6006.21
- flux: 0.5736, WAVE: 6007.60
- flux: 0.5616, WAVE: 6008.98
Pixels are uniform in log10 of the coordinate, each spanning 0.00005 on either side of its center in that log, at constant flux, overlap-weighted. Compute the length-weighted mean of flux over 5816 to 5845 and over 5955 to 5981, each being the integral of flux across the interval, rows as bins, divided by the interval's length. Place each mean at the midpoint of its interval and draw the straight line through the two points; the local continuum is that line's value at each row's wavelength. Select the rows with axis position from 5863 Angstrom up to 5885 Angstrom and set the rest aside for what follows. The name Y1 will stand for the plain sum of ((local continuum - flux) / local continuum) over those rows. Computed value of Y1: 0.68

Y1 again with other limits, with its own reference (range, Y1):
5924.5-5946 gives 0.15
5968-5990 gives 0.04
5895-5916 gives 1.28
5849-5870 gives 0.48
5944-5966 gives 0.00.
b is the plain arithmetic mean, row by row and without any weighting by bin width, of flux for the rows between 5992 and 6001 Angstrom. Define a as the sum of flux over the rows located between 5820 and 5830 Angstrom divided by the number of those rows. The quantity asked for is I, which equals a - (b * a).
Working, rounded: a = 0.61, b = 0.578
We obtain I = 0.257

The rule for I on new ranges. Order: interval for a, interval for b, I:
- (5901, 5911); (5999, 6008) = 0.238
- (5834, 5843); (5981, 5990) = 0.258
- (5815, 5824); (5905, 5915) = 0.258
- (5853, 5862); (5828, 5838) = 0.225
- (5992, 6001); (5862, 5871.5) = 0.240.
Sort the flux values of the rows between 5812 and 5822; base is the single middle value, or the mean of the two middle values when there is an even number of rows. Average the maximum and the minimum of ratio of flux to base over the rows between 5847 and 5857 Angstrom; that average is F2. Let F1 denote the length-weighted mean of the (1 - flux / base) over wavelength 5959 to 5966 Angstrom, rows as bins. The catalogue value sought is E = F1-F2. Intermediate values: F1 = 0.0267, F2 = 0.98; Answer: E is -0.95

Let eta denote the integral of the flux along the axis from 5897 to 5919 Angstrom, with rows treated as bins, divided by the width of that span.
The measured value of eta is 0.554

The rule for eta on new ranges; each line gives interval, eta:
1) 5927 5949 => 0.579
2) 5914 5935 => 0.573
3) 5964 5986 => 0.576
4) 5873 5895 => 0.513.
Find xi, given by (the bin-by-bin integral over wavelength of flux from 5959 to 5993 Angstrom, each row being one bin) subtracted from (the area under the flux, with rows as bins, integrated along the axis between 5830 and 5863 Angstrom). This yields 0.0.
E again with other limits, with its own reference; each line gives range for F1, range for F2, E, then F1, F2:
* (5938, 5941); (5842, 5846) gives -0.98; 0.0241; 1.00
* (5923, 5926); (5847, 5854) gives -0.95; 0.0291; 0.98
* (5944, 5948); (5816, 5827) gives -0.98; 0.0266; 1.01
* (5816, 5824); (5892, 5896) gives -0.74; -0.0038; 0.74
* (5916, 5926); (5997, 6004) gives -0.91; 0.0463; 0.96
